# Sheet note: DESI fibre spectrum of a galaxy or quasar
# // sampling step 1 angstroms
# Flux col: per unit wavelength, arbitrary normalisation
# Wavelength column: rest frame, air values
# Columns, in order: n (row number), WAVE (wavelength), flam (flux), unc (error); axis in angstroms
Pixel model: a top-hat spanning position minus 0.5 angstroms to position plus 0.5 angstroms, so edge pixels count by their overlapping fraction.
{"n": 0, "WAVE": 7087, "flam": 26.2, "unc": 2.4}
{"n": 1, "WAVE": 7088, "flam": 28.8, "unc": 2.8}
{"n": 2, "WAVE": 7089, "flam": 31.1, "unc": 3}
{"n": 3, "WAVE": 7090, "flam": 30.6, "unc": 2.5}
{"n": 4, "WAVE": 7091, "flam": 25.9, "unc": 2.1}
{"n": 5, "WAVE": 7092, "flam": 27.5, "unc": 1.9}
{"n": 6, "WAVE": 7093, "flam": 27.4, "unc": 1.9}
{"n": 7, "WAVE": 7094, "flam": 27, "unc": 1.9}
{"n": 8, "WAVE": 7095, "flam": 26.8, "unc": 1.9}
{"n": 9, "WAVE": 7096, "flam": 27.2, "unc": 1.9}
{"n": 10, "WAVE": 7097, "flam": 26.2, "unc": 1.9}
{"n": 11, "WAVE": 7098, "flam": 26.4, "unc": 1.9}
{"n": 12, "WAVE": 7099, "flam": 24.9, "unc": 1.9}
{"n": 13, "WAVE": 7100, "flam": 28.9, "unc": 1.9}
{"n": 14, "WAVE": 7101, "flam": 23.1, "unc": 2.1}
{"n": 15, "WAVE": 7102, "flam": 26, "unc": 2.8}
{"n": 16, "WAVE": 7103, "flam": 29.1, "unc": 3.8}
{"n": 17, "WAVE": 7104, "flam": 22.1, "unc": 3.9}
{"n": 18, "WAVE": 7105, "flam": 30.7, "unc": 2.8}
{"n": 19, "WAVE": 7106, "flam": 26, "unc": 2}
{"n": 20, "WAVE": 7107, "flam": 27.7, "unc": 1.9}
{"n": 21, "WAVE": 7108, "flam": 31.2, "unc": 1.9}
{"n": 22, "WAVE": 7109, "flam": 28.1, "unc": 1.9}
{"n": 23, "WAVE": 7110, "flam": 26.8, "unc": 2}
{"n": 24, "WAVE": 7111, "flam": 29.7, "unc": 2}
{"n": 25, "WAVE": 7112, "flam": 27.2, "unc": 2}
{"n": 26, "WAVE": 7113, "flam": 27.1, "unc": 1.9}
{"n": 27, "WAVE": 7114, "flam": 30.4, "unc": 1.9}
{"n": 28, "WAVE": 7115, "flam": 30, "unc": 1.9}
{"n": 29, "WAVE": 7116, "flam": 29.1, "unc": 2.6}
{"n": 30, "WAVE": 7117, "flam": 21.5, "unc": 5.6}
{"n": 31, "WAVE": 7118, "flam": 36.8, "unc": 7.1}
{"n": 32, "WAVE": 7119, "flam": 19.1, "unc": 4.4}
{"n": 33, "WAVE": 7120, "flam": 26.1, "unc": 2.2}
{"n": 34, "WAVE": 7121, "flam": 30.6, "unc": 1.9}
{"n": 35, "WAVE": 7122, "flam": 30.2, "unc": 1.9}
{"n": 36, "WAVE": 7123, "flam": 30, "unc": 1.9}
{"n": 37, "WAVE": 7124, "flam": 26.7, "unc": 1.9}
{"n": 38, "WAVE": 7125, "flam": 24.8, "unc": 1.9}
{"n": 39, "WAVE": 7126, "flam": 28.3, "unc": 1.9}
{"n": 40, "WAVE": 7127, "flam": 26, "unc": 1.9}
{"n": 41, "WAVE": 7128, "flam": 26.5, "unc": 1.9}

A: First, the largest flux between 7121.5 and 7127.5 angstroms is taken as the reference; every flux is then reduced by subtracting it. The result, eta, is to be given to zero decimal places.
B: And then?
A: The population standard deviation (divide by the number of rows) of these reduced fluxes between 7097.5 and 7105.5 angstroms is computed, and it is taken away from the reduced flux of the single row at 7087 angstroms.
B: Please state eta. -7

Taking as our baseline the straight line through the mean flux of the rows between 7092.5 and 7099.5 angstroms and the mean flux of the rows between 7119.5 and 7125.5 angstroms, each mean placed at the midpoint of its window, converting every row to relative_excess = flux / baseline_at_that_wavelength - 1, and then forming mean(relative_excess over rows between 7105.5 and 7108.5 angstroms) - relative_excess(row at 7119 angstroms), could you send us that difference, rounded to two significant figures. 0.36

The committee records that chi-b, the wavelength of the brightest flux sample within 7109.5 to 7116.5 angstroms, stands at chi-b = 7114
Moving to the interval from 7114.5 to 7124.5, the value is 7118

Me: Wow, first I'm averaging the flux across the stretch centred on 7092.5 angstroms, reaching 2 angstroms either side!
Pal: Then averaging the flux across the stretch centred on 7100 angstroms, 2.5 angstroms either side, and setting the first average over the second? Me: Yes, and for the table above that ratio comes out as 1.04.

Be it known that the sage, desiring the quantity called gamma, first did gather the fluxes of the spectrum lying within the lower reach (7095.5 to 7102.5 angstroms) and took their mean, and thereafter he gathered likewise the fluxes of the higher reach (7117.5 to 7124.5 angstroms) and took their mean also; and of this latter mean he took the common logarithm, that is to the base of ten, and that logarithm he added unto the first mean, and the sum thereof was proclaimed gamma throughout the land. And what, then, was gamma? 27.6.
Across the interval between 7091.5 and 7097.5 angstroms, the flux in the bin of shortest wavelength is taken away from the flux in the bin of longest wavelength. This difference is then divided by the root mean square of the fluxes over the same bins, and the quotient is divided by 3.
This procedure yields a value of -0.02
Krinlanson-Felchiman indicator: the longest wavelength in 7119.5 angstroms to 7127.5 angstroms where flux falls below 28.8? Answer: 7127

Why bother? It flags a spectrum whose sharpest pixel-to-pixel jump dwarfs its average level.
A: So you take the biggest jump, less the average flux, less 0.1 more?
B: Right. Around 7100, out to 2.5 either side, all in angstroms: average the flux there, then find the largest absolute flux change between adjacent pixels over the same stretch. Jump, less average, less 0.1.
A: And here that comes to -20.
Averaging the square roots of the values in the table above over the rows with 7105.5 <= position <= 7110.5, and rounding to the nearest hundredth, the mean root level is 5.29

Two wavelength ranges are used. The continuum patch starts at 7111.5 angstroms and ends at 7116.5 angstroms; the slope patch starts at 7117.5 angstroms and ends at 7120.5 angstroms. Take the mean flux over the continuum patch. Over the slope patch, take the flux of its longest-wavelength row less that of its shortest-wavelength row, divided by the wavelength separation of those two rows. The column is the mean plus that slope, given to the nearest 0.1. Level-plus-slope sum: 23.4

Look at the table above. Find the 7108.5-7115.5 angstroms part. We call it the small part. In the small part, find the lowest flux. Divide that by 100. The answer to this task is 0.268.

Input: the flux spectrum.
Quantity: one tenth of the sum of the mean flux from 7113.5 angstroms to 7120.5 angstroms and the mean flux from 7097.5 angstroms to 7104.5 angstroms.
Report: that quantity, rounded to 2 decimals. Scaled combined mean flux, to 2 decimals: 5.34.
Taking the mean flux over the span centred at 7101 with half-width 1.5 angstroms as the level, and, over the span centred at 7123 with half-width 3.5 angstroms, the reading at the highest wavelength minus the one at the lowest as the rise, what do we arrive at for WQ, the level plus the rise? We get 28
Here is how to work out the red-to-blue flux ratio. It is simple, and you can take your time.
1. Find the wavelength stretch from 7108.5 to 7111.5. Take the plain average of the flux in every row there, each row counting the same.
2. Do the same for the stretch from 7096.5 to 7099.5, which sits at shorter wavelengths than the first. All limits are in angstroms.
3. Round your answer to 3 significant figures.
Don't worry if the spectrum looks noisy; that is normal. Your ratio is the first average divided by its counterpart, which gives 1.09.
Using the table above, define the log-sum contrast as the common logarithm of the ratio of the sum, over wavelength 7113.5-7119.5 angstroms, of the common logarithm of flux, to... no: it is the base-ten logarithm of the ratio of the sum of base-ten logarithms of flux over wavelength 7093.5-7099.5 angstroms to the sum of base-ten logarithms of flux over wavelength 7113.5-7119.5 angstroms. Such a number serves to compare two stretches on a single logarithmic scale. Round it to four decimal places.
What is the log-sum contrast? -0.0037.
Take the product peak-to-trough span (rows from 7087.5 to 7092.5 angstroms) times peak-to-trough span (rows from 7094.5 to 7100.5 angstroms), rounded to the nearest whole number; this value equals 21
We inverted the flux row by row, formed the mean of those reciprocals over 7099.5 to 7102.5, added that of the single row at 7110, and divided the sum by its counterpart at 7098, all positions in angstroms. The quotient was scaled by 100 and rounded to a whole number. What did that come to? 201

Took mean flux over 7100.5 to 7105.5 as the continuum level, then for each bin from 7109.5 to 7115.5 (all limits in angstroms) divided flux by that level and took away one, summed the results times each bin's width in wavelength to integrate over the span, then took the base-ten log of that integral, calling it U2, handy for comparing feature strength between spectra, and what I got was -0.27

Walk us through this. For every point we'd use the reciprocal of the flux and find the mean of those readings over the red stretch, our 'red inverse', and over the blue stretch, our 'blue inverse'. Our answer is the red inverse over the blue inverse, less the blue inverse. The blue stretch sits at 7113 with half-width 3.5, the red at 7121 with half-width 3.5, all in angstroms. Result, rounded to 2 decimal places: 1.00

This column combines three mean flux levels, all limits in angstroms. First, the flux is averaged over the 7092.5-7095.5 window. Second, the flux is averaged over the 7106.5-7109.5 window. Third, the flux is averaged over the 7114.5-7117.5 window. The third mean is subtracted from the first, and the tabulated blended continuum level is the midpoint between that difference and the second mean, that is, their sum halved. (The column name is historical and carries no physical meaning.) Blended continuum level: 14.6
